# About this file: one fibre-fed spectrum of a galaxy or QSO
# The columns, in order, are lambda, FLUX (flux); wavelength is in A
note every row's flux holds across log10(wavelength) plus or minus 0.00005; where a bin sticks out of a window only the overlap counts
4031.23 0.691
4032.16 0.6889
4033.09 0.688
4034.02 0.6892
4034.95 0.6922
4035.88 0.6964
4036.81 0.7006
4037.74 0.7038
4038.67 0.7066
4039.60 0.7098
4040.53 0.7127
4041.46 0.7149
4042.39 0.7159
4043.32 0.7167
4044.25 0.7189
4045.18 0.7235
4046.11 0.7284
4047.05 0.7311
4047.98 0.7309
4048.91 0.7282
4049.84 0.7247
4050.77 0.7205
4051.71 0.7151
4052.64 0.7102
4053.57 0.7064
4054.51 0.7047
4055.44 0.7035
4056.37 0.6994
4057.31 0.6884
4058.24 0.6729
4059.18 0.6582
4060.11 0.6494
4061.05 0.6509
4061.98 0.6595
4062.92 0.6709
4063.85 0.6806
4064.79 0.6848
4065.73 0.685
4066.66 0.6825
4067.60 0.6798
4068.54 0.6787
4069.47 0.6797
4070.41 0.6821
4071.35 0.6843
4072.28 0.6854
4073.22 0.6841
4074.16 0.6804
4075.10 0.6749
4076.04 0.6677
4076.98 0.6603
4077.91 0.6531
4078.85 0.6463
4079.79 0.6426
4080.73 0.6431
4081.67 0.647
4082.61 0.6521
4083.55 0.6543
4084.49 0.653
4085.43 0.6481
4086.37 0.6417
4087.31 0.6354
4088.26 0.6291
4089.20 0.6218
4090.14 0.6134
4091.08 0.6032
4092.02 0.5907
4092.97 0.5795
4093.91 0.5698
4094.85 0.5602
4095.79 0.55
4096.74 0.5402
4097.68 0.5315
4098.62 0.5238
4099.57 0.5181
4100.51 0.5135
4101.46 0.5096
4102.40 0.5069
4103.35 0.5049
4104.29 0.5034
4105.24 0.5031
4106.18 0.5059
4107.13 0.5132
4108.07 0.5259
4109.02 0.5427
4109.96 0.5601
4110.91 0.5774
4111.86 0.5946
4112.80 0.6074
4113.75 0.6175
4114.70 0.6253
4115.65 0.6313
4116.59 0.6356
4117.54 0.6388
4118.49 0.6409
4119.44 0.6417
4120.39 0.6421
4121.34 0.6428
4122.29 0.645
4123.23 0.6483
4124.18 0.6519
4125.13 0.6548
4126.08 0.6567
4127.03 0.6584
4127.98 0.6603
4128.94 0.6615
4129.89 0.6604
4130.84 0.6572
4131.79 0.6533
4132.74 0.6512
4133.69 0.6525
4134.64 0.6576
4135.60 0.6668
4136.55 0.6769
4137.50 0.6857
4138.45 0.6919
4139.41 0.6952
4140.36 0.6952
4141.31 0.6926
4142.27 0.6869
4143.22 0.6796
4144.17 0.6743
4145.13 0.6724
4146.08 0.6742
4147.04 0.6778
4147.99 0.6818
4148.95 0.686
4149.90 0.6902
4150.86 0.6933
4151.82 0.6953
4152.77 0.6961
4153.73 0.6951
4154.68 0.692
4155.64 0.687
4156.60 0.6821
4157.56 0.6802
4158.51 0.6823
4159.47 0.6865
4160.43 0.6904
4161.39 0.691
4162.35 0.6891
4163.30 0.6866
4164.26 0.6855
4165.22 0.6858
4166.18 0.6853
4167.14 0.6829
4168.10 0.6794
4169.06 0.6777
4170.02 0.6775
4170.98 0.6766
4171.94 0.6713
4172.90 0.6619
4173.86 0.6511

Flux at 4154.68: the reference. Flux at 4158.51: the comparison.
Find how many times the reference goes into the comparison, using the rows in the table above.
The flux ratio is 0.99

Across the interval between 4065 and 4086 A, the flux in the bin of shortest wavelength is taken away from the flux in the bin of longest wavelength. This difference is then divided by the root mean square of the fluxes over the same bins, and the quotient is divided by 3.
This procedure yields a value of -0.02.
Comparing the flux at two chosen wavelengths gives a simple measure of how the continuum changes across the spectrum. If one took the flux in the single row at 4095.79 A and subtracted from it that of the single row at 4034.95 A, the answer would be -0.14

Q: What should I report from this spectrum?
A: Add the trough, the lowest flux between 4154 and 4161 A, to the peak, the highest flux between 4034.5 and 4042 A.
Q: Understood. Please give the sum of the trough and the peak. 1.40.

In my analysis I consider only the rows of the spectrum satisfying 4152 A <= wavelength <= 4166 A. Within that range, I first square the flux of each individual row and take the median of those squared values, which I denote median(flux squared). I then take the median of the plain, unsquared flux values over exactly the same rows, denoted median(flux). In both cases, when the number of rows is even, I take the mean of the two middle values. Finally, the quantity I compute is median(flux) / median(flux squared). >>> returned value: 1.46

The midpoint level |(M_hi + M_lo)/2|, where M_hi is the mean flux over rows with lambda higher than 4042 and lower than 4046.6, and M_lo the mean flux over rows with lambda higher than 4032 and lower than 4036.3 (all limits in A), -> 0.71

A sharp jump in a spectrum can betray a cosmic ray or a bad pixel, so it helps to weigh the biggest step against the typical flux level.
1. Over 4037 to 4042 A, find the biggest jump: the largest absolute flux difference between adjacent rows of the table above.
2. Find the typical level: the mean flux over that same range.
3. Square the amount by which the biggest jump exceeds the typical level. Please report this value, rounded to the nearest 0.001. 0.499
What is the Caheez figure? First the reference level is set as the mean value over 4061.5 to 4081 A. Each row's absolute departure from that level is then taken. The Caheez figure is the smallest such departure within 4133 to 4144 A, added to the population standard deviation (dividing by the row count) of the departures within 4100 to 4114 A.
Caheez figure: 0.045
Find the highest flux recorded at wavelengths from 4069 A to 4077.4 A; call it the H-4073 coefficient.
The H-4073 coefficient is 0.6854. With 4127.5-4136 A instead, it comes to 0.6668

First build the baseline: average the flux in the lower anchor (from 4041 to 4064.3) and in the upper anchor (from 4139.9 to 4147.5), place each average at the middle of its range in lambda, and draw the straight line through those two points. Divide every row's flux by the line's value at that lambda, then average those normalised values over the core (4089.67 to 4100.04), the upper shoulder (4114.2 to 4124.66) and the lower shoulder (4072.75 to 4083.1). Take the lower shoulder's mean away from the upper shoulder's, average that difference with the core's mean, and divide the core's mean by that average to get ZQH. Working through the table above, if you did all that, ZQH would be 2.04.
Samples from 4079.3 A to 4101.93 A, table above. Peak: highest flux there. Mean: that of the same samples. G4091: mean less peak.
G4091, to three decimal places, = -0.060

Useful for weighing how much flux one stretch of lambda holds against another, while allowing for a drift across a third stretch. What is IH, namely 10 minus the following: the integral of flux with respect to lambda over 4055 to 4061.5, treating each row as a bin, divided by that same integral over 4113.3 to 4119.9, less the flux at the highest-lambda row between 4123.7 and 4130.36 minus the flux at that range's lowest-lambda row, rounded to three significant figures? 8.96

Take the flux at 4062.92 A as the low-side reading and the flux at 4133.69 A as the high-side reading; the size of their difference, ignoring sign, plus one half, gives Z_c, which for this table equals 0.52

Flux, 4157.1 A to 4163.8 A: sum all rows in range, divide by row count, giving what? 0.687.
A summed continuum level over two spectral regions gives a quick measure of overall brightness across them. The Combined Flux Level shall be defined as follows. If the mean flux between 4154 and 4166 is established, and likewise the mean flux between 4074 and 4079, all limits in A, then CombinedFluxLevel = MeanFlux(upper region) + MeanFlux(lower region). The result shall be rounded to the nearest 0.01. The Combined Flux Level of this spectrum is 1.35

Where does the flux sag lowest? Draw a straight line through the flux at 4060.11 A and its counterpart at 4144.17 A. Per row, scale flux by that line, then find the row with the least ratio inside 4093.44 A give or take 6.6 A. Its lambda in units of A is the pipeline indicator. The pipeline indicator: 4099.57 A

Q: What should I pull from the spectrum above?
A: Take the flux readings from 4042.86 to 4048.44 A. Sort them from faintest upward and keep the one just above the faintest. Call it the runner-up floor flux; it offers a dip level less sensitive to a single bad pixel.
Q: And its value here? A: 0.7189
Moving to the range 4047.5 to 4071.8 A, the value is 0.6509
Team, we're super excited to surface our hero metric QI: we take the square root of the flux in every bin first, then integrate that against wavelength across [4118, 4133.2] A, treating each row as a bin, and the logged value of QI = 12.3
